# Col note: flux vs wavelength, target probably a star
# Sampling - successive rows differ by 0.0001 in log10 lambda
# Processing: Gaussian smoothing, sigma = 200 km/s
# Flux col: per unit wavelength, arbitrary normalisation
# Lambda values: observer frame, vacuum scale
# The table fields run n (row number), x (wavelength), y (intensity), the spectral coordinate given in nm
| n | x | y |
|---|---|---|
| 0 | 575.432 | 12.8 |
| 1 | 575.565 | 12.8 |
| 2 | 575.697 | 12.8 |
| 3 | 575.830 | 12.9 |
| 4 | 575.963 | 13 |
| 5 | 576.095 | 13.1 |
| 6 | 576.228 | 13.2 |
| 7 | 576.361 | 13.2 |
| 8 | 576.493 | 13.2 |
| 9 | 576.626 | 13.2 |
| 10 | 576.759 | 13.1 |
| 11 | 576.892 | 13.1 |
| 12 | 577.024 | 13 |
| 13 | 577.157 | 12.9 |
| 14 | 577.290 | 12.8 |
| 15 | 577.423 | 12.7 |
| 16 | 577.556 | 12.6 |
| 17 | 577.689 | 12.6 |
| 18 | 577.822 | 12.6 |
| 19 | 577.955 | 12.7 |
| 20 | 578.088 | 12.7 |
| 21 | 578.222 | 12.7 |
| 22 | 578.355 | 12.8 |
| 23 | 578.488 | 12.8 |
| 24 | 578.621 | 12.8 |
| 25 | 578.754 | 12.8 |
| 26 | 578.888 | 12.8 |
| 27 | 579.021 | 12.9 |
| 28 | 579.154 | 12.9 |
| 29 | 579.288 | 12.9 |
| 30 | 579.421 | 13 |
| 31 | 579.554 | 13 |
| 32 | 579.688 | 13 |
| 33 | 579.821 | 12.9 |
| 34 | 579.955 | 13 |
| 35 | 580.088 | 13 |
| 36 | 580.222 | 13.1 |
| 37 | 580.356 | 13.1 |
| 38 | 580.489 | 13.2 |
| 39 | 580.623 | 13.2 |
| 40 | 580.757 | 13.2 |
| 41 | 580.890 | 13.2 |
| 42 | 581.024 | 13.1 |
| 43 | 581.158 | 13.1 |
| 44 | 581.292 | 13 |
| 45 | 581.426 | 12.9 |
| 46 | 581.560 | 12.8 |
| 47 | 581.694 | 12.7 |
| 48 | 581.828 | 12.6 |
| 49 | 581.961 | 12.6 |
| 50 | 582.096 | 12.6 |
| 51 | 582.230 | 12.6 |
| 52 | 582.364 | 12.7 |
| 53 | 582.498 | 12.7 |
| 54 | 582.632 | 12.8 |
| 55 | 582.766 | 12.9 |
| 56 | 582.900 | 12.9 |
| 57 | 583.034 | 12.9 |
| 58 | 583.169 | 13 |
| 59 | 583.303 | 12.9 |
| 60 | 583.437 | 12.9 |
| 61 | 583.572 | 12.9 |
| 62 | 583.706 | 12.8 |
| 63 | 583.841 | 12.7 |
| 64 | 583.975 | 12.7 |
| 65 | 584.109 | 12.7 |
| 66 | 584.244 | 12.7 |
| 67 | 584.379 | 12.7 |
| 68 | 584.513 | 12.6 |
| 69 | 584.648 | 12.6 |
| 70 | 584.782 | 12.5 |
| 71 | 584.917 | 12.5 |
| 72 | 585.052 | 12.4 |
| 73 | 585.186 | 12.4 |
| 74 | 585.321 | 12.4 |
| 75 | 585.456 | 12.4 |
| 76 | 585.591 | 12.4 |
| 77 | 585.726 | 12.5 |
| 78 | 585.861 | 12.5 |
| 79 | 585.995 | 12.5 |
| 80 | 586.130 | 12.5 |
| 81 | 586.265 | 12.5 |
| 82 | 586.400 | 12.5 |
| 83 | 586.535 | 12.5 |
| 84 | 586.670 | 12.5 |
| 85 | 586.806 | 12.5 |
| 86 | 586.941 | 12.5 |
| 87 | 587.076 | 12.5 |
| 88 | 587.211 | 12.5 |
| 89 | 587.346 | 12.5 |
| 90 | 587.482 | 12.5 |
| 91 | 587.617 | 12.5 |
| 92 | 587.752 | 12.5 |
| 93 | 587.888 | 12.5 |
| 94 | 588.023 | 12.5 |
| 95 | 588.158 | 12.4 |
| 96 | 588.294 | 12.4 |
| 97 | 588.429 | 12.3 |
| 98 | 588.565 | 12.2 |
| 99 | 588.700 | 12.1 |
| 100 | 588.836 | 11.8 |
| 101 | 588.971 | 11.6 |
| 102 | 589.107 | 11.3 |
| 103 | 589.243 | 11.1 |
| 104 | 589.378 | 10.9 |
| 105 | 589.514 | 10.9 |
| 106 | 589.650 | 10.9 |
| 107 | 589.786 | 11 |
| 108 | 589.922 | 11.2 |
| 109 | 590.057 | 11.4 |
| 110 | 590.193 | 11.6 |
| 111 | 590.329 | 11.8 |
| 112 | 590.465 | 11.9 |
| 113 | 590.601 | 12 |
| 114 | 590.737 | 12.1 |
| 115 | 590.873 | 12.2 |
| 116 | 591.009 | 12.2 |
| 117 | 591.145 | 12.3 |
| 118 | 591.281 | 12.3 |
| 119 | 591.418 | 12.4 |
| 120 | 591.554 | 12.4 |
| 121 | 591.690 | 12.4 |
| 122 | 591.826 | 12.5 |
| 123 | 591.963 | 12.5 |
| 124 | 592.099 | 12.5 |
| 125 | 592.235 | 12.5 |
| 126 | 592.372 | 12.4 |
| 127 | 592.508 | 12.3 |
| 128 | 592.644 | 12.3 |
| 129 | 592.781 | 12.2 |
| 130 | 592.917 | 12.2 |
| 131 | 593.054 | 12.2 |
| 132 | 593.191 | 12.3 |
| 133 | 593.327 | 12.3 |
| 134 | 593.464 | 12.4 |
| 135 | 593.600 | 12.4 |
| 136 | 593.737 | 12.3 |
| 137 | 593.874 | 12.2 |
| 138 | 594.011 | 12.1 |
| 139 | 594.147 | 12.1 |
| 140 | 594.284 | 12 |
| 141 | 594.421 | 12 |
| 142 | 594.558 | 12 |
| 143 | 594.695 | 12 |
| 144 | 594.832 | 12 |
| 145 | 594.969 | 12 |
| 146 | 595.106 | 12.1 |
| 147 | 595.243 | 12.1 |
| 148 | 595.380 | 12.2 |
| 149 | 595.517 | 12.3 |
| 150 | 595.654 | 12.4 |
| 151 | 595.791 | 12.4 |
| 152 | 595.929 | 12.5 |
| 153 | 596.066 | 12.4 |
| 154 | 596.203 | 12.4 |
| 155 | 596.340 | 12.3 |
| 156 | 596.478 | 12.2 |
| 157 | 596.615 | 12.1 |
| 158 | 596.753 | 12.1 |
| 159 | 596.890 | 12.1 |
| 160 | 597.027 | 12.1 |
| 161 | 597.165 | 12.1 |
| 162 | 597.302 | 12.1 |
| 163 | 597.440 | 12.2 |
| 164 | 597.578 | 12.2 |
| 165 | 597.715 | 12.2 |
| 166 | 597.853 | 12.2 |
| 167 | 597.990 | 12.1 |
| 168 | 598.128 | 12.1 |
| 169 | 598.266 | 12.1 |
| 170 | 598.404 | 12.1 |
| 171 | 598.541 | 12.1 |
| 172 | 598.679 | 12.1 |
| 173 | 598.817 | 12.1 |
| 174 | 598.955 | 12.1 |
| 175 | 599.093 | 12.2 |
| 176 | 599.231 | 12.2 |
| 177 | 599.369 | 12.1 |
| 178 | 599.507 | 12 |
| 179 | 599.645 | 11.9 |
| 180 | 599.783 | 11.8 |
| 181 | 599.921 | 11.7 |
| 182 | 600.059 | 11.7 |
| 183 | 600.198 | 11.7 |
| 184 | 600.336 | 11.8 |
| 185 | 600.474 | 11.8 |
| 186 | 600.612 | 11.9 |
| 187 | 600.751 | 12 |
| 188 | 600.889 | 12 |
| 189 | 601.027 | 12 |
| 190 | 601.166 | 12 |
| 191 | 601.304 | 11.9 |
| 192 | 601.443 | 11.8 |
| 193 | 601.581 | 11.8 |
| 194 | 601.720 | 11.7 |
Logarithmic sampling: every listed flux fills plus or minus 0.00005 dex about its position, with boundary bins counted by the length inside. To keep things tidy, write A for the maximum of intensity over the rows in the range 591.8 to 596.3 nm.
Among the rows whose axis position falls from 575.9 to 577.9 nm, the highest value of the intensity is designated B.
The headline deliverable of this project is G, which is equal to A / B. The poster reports 0.95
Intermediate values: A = 12.5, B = 13.2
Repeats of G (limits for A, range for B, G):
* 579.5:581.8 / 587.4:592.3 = 1.06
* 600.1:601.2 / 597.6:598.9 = 0.98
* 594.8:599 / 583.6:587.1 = 0.98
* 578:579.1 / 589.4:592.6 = 1.03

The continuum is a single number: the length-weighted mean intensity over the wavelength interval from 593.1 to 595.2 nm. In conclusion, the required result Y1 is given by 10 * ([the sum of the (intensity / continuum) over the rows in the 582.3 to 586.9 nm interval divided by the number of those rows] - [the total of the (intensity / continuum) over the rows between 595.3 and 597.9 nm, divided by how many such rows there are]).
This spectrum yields 0.3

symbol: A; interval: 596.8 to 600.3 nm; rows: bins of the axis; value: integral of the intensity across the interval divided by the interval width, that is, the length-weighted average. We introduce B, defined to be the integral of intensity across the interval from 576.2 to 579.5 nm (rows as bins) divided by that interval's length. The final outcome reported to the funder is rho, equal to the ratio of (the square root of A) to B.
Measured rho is 0.270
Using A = 12.1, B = 12.9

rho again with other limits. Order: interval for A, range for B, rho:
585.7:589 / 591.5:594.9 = 0.287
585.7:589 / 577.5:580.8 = 0.273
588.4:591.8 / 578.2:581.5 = 0.264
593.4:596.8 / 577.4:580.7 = 0.271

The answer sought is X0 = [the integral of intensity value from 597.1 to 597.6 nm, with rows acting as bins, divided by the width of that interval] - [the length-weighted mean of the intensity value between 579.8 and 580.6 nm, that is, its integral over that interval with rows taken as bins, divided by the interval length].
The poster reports -0.9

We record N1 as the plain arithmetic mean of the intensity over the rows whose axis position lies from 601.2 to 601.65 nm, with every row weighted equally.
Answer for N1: 11.8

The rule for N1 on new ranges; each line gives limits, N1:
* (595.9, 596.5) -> 12.4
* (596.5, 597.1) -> 12.1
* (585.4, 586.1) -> 12.5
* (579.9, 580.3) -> 13.0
